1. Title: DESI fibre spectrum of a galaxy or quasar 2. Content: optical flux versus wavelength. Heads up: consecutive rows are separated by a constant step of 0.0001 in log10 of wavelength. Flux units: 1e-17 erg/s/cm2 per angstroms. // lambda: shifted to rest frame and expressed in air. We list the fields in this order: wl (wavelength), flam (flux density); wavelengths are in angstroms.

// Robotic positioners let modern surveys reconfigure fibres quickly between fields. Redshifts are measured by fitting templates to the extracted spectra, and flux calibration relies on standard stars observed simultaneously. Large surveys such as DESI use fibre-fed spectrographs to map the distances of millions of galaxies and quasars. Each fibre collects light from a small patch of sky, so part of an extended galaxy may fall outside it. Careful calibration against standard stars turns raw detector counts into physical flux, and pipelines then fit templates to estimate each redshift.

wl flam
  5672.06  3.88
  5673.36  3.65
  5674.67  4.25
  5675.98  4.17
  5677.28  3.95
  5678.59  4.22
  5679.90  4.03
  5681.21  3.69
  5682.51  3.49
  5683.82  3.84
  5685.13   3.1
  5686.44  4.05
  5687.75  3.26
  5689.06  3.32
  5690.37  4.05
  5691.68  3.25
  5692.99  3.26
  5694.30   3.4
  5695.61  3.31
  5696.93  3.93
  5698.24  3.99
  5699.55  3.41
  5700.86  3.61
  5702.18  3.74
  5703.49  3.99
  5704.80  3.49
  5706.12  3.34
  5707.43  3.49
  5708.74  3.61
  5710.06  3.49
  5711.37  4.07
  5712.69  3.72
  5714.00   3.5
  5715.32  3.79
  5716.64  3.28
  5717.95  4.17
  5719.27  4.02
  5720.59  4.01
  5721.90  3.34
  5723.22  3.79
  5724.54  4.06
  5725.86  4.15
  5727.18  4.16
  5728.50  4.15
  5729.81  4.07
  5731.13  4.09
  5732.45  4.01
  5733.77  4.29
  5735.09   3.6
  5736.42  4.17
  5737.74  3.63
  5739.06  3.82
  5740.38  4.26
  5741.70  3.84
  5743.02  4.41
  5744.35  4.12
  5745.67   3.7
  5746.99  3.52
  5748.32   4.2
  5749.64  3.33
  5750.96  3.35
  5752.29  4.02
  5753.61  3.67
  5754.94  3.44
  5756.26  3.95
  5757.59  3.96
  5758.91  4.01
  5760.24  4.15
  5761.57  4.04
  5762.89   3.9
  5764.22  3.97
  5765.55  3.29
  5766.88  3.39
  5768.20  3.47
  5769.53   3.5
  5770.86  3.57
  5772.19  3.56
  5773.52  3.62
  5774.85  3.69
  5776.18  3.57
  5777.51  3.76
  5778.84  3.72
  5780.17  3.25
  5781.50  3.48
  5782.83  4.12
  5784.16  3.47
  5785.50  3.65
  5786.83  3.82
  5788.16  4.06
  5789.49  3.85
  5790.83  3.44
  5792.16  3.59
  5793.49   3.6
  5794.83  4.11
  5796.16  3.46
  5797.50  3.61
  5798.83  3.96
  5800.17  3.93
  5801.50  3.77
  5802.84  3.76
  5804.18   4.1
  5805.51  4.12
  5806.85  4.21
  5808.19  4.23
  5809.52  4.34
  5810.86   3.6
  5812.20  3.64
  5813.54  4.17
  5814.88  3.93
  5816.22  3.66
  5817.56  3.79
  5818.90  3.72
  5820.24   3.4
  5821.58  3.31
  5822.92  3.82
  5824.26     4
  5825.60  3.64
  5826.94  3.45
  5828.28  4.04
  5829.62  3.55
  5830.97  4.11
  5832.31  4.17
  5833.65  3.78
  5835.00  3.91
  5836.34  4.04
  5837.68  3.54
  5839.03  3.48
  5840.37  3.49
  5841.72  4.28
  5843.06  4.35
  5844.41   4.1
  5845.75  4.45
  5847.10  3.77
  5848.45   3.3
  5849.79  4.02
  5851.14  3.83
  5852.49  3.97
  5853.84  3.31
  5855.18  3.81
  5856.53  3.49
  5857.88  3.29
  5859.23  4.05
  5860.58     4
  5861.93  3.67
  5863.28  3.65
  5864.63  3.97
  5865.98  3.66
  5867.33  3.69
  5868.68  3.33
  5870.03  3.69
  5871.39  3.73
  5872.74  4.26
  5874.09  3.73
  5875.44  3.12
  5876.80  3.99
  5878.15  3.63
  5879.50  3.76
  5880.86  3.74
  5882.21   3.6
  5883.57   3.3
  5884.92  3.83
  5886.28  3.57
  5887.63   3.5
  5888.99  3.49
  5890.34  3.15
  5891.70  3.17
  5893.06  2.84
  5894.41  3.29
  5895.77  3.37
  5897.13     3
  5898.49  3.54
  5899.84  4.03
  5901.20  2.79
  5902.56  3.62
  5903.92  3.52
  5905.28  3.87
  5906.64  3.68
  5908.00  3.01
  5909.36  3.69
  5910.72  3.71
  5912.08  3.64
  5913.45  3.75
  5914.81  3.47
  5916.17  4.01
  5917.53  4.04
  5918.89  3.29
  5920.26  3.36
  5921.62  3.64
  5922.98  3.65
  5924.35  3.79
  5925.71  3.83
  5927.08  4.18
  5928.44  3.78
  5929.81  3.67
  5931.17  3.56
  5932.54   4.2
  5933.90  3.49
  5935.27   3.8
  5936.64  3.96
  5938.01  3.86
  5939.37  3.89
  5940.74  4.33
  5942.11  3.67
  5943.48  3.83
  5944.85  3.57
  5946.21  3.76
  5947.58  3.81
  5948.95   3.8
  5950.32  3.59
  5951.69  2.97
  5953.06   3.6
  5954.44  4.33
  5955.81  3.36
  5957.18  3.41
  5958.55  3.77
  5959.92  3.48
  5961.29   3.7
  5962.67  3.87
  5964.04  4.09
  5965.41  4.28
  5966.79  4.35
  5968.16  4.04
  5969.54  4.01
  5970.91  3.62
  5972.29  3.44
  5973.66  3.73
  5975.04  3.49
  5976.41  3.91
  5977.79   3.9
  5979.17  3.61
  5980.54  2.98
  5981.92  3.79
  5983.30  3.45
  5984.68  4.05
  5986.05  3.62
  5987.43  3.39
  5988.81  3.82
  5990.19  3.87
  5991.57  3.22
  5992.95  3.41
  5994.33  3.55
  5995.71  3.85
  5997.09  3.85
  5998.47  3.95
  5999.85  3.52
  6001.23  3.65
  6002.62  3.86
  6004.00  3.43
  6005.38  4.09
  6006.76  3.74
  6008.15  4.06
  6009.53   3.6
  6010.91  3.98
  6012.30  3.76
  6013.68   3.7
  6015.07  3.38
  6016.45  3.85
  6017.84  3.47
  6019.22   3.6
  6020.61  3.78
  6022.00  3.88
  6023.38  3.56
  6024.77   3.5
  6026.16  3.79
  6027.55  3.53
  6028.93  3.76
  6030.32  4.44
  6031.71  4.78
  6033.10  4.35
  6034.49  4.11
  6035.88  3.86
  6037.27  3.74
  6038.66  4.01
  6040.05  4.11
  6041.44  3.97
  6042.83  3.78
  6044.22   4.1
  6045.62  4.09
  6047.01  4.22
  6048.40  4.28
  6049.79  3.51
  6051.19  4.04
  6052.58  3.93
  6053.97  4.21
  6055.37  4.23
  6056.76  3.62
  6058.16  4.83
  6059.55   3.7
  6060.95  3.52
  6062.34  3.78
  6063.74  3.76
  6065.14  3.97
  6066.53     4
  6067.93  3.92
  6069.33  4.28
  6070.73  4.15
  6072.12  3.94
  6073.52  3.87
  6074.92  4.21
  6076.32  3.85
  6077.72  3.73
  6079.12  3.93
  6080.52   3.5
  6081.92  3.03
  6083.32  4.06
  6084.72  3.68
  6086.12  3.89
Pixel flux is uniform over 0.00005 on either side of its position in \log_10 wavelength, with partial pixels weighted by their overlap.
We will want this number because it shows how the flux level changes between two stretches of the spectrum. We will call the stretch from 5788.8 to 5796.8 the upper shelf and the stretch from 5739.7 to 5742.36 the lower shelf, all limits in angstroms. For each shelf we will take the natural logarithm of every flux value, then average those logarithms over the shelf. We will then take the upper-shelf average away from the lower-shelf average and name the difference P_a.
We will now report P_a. 0.10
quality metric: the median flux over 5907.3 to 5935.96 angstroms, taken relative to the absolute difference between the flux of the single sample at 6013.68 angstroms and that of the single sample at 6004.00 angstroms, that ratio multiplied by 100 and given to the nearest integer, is 1367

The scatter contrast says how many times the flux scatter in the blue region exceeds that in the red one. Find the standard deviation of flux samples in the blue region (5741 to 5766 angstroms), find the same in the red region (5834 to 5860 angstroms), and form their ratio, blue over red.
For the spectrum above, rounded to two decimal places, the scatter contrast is 0.89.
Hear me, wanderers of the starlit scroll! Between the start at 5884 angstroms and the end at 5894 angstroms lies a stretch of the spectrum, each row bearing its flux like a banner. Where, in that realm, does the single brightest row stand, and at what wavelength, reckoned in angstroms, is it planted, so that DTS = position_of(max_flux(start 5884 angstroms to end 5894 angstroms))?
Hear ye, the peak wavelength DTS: 5884.92 angstroms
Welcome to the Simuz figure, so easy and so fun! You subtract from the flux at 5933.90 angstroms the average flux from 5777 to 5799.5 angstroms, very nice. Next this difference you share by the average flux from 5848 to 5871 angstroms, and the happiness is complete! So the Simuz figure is -0.06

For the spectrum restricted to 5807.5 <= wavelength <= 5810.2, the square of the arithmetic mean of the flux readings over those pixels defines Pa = 18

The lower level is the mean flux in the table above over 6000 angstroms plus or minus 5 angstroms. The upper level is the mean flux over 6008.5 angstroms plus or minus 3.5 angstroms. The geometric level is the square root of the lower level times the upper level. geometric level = 3.81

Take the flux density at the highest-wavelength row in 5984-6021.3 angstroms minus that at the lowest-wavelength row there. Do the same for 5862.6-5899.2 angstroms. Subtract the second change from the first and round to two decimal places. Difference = -0.16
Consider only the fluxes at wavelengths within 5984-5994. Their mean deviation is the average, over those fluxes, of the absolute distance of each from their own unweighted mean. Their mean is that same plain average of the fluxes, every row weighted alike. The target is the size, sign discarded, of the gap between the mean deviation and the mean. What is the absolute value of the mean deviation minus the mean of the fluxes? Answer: 3.38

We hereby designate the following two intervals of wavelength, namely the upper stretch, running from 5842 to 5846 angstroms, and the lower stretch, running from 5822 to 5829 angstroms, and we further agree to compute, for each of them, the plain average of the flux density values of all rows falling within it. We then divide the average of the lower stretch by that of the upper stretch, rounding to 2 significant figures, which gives 0.88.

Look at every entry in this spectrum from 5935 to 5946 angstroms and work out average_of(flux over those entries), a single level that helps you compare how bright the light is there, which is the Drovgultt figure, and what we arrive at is 3.86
